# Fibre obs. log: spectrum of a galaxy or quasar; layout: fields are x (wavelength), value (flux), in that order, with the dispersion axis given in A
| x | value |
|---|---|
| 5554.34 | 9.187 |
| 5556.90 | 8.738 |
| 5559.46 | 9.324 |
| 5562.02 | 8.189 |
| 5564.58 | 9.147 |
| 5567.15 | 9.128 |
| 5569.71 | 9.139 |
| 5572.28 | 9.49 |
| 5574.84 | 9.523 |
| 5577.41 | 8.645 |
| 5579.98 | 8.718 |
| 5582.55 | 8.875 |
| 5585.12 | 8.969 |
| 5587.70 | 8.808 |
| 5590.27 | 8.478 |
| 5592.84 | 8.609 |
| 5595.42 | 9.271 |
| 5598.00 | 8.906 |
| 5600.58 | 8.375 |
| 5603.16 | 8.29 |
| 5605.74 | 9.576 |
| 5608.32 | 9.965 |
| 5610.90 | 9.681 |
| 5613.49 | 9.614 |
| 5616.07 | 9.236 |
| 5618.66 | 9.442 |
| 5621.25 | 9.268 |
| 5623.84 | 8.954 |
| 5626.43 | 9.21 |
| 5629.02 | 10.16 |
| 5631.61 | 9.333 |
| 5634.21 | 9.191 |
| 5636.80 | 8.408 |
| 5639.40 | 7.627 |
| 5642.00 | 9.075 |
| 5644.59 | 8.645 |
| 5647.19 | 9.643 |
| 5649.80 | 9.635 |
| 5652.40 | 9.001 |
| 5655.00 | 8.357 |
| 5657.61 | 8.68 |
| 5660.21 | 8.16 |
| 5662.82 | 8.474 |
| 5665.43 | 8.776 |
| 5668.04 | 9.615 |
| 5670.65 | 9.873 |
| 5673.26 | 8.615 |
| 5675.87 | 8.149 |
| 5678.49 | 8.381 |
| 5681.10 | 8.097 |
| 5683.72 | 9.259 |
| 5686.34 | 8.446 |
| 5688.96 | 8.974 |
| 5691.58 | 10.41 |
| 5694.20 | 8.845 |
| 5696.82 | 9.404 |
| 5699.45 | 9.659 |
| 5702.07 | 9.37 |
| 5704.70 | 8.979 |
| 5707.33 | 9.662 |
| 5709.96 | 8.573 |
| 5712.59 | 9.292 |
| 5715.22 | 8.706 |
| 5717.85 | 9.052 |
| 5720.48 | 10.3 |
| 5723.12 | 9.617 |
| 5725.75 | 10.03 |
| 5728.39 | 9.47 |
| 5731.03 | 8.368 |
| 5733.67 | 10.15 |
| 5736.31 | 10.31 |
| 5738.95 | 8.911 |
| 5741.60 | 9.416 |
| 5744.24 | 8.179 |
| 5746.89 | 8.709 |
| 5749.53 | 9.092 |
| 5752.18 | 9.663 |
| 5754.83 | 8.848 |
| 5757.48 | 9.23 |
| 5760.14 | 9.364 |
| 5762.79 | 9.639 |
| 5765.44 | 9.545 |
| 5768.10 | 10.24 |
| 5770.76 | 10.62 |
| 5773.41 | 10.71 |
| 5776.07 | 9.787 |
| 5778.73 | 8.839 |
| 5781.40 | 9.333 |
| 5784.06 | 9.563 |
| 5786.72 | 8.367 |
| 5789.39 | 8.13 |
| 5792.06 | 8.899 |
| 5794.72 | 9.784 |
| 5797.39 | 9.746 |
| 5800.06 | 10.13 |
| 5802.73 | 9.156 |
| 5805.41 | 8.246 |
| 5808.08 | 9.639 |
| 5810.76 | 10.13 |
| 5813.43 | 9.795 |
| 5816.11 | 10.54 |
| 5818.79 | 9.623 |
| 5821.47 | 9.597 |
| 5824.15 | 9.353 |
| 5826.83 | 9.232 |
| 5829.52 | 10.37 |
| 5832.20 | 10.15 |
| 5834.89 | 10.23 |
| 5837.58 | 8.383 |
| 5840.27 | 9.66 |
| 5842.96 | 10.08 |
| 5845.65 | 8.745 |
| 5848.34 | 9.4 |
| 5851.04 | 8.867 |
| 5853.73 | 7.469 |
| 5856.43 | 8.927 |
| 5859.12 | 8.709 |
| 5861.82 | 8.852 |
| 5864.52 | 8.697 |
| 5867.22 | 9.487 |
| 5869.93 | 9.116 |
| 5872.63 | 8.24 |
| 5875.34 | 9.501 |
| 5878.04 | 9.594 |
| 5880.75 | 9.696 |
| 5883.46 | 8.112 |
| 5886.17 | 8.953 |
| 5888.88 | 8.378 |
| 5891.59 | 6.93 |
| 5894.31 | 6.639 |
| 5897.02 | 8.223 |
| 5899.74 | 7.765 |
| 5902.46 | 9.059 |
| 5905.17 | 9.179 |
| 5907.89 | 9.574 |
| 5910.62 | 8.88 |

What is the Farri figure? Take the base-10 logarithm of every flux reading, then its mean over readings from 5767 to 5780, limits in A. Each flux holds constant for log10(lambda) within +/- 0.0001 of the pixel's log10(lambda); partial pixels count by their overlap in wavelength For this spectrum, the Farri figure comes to 1.00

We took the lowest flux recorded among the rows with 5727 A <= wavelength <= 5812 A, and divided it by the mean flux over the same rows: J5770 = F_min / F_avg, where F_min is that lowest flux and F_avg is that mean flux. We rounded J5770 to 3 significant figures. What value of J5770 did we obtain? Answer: 0.867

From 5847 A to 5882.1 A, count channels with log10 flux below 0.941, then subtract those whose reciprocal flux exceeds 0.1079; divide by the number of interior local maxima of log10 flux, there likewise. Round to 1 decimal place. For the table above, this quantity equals -1.3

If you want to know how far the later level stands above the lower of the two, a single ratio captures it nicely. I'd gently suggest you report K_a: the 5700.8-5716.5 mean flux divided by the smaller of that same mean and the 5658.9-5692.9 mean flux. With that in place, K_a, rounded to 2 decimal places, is 1.03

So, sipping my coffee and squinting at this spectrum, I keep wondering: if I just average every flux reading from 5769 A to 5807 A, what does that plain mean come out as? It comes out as 9.4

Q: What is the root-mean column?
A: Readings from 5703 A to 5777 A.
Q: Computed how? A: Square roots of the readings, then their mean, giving 3.07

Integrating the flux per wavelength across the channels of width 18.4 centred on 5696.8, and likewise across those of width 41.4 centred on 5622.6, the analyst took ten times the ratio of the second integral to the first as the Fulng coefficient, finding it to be 22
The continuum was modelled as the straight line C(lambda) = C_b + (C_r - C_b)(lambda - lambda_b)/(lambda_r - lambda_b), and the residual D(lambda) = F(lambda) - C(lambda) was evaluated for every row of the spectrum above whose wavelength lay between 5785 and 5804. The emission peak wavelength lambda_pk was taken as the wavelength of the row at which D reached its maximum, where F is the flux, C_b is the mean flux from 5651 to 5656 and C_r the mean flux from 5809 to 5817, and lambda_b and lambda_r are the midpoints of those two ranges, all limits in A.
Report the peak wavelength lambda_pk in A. 5800.06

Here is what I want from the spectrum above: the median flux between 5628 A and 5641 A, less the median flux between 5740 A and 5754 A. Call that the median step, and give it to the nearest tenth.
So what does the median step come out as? 0.1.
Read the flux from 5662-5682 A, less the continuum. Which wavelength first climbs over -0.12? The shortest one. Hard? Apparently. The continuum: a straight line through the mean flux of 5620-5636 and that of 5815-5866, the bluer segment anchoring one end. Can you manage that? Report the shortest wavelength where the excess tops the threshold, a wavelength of 5668.04 A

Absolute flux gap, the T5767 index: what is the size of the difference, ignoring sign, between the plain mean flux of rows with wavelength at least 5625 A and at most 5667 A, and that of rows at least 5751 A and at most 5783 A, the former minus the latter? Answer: 0.75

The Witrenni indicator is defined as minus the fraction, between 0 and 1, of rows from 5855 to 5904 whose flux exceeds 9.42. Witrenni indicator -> -0.22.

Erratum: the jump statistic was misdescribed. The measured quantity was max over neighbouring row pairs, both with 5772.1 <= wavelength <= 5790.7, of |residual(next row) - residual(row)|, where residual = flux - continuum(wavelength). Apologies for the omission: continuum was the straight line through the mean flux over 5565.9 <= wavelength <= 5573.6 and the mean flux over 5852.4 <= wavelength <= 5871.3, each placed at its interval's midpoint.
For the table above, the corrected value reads 1.2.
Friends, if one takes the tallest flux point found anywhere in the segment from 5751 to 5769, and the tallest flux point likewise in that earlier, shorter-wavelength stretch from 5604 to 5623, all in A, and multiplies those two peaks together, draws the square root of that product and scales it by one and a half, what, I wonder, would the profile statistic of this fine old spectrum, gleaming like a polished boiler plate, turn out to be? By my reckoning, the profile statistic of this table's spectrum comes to 15.2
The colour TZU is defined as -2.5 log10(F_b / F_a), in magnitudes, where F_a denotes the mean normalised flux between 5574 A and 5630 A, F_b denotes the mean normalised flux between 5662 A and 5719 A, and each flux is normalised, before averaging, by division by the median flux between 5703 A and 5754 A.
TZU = 0.01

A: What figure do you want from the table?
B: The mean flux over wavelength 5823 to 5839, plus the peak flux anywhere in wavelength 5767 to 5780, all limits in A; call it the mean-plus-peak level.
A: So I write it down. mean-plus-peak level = 20.3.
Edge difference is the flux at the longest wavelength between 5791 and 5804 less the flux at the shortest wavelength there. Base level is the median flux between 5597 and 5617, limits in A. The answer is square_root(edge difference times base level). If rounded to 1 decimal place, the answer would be 1.6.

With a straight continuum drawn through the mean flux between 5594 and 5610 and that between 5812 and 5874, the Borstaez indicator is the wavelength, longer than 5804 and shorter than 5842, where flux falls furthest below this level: 5805.41 A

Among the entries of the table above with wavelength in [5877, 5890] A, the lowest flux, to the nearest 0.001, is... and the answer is 8.112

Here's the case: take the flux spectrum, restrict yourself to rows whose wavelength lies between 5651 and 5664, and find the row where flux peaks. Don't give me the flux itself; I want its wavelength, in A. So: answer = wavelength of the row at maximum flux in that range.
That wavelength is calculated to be 5652.40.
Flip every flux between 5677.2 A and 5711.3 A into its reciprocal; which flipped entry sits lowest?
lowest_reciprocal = 0.0961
